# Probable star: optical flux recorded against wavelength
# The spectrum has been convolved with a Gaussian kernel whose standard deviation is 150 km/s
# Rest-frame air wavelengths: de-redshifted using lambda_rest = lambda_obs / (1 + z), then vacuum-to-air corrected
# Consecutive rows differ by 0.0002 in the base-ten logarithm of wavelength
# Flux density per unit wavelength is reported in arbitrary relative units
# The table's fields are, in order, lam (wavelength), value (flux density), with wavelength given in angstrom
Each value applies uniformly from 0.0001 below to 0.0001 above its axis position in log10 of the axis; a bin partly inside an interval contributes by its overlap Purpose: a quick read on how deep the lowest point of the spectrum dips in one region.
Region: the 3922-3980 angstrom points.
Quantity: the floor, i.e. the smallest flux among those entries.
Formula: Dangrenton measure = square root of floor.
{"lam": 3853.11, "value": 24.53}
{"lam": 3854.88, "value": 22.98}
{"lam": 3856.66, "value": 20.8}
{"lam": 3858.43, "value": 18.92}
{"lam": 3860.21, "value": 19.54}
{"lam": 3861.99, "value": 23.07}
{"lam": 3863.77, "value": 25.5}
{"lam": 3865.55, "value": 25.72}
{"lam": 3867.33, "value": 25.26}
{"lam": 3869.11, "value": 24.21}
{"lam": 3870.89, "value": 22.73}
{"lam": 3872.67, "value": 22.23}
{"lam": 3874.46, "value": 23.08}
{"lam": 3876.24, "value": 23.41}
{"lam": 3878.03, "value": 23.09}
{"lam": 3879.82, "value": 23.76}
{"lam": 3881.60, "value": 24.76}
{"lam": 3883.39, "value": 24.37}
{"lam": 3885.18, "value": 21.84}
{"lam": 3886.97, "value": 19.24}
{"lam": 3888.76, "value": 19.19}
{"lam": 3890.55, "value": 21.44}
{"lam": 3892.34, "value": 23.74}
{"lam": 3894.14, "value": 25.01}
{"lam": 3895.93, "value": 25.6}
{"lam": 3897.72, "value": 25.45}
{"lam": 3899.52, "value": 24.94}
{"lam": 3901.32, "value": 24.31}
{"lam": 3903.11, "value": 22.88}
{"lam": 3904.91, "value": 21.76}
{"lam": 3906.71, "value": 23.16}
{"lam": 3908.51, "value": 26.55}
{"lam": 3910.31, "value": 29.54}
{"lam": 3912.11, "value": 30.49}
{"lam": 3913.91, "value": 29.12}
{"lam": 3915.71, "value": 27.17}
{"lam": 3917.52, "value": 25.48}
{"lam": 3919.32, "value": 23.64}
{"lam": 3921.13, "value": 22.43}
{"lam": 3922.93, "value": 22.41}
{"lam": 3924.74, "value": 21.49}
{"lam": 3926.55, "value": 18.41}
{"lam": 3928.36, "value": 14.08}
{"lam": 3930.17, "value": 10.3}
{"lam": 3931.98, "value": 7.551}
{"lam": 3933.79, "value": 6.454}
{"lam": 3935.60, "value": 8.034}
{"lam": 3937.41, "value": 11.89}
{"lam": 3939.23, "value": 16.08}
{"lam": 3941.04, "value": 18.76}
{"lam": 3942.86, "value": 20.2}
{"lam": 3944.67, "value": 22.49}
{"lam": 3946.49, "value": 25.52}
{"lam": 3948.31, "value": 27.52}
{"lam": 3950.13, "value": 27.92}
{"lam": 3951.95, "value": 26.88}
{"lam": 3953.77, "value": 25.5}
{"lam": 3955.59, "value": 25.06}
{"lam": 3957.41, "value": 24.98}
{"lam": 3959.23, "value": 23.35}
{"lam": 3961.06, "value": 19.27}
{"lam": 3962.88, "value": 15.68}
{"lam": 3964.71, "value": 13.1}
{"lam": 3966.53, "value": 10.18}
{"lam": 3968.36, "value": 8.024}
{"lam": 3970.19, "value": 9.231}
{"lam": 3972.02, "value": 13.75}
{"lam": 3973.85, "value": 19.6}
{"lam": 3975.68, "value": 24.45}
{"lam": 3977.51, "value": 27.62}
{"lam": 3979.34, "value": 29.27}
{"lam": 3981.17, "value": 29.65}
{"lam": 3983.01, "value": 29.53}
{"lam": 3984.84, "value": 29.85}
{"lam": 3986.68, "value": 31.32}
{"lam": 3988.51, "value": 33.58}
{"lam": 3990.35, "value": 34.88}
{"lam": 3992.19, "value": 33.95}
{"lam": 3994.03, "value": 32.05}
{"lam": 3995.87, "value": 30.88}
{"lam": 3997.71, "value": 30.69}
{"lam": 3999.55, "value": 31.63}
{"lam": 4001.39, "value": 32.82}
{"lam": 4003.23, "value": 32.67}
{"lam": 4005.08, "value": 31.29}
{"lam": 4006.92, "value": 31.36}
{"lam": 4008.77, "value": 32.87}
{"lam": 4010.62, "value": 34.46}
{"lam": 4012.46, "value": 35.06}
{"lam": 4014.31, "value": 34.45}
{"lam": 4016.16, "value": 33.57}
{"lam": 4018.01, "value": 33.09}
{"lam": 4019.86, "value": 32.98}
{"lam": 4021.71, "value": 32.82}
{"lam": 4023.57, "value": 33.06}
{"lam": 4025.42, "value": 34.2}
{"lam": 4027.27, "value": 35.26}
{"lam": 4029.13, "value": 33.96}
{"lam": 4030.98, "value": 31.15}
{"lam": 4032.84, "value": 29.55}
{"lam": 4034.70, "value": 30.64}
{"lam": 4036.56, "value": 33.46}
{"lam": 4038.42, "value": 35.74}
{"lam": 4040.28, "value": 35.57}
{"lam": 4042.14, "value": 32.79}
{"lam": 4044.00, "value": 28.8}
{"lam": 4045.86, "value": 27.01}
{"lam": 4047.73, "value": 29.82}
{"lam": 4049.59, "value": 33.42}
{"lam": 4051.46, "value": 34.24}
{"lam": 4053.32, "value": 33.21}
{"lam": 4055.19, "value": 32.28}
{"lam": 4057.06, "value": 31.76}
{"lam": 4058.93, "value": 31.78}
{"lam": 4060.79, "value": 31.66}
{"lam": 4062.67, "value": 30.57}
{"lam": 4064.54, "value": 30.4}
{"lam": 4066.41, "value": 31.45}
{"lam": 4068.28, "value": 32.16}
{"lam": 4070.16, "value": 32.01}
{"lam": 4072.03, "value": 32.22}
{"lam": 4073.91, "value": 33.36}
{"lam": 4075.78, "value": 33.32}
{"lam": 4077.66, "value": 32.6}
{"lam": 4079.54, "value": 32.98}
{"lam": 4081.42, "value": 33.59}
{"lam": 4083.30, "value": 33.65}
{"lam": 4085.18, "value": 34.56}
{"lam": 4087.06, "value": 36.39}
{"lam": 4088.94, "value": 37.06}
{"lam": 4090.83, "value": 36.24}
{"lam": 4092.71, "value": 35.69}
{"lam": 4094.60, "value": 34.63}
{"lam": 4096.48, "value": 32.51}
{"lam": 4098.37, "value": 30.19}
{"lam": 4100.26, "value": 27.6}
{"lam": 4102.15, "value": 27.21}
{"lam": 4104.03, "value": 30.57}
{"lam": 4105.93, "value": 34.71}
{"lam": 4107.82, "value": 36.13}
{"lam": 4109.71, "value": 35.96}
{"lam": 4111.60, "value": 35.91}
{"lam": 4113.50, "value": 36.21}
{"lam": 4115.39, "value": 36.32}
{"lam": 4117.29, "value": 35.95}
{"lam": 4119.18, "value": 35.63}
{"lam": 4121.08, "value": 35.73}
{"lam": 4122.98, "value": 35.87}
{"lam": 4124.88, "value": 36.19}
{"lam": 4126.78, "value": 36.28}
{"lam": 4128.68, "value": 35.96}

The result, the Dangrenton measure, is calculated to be 2.5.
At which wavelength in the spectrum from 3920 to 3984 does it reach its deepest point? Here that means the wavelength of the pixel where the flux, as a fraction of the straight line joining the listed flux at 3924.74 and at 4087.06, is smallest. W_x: 3933.79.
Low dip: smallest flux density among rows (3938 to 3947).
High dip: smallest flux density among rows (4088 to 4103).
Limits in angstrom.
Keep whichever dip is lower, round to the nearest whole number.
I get 16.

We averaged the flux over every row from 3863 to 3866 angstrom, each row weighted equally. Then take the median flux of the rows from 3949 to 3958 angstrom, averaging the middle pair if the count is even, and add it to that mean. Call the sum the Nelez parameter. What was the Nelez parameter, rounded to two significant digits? 51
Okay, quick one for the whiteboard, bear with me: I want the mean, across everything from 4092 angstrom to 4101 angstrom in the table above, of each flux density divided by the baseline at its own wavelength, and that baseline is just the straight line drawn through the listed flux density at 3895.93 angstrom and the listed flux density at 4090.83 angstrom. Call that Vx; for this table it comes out 0.88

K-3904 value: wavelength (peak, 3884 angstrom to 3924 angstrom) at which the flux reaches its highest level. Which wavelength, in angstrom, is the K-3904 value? 3912.11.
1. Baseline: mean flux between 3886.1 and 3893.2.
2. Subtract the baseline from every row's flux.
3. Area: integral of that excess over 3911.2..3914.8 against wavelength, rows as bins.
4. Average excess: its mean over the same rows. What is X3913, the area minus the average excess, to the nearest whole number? 23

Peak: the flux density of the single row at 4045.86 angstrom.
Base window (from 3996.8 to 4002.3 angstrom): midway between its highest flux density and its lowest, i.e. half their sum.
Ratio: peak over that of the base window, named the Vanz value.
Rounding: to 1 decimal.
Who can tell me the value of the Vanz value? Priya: 0.9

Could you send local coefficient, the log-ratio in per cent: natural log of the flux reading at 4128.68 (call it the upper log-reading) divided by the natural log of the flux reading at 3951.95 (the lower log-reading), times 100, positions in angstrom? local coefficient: 109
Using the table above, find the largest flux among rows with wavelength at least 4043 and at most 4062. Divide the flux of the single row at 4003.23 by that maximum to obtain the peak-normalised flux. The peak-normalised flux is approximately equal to 0.95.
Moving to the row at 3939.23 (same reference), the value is 0.47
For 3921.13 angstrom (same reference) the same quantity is 0.66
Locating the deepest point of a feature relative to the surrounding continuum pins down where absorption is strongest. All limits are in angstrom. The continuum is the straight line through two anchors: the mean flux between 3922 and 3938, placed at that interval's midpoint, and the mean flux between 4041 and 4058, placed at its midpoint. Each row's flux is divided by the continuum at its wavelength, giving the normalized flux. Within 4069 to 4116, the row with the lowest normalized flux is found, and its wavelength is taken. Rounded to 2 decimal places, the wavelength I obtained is 4102.15 angstrom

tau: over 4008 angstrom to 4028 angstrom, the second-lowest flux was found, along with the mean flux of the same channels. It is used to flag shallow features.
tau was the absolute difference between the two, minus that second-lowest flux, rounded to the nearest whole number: -32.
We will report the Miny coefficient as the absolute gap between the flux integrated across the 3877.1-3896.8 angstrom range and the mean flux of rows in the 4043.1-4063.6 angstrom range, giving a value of 420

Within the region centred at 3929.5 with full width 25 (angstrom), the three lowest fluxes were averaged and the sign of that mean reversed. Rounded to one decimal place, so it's -7.3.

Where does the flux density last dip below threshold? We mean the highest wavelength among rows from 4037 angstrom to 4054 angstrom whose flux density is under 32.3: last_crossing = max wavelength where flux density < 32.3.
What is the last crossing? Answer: 4047.73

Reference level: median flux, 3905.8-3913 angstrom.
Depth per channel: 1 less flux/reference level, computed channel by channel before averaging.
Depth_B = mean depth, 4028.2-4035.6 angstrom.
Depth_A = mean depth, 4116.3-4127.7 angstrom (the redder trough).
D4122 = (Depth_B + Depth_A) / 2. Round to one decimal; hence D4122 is -0.2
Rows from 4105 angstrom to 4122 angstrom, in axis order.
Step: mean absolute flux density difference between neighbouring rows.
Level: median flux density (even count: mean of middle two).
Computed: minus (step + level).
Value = -36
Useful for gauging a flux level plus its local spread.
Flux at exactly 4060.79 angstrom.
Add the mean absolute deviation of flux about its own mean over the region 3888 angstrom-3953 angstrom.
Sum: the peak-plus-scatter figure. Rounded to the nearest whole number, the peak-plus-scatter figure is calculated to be 36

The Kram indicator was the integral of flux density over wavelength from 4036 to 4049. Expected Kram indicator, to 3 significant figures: 415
